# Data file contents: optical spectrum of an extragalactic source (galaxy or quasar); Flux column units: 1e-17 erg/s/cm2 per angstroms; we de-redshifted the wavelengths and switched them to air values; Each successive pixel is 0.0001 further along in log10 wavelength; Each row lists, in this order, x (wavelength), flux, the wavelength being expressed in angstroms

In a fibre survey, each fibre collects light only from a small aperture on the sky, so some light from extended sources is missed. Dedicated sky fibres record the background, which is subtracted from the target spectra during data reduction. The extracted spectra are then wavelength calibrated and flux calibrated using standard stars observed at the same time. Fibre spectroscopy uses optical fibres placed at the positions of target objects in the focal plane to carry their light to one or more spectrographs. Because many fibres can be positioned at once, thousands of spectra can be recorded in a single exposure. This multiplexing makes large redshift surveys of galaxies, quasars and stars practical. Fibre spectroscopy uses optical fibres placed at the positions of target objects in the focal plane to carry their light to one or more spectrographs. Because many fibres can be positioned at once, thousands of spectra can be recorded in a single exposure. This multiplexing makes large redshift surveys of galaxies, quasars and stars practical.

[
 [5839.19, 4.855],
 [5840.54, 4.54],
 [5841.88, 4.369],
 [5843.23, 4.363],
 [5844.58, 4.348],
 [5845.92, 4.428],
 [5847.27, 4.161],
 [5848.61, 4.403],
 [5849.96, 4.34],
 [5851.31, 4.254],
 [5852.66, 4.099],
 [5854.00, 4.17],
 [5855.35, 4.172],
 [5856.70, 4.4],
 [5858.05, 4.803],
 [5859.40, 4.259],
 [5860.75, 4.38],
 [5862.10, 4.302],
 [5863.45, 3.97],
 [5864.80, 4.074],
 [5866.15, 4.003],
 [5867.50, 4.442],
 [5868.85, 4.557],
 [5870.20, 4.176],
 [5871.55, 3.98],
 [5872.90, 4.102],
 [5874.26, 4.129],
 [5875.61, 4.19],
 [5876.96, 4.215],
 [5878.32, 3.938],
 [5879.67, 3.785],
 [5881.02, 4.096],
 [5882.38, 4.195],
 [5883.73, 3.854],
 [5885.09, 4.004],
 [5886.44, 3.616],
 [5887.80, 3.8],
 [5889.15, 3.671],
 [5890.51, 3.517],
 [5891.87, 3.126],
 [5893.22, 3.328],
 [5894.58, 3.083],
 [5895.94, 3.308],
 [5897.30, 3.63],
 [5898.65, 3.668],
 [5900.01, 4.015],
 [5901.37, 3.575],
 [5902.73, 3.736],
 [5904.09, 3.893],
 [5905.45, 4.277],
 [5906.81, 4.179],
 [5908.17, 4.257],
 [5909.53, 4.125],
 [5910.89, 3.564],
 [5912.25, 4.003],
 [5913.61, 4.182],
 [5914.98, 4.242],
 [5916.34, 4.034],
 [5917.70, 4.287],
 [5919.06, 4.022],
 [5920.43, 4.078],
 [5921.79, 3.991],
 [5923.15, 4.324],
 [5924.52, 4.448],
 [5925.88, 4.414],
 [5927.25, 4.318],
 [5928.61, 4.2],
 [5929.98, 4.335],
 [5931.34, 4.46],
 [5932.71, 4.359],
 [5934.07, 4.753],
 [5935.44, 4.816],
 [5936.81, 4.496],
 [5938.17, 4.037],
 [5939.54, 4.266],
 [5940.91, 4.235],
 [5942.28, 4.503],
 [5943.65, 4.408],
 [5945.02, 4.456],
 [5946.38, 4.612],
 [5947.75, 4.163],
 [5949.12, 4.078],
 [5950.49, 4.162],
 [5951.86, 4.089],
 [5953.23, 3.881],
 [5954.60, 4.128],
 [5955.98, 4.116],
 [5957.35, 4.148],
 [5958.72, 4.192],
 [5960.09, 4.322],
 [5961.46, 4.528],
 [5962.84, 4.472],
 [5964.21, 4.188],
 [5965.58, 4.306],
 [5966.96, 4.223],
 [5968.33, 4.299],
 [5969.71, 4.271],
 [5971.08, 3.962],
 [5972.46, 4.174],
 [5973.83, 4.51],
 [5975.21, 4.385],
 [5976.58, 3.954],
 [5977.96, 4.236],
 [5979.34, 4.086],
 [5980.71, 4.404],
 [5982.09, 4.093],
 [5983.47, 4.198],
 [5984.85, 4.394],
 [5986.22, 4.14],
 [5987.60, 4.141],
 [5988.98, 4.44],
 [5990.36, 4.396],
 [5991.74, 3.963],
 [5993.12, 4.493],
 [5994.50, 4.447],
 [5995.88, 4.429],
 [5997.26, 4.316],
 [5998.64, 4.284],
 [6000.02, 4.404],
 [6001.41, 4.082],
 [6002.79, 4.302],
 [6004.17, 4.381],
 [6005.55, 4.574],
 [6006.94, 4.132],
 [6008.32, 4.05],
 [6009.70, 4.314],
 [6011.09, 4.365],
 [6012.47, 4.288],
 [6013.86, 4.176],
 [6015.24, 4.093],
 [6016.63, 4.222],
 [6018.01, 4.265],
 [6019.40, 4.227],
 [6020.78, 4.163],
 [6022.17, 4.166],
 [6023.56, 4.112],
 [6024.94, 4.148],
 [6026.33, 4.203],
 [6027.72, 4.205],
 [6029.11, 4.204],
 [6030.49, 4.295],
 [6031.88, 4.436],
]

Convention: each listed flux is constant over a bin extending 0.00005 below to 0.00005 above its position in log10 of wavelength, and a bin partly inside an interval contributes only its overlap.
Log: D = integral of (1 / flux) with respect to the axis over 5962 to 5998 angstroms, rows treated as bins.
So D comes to 8.45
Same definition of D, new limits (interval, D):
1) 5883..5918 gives 9.29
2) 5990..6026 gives 8.46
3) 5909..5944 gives 8.24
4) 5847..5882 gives 8.34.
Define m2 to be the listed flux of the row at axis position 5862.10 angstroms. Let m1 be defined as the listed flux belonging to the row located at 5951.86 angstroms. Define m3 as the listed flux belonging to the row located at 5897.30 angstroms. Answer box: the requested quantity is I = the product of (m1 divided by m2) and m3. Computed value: 3.5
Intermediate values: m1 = 4.089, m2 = 4.302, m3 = 3.63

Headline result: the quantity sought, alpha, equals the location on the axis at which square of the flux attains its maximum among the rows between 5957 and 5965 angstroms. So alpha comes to 5961.46 angstroms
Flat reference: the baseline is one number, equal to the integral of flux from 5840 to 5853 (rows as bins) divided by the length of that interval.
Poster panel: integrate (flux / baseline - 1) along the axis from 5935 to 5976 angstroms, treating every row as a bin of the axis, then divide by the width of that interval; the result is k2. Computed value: -0.013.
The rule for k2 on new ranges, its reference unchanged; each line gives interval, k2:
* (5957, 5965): -0.004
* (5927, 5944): 0.016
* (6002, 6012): -0.008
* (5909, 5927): -0.045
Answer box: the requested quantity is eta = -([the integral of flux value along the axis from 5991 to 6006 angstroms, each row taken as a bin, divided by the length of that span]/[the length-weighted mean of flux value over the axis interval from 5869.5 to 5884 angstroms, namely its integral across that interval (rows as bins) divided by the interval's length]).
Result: -1.06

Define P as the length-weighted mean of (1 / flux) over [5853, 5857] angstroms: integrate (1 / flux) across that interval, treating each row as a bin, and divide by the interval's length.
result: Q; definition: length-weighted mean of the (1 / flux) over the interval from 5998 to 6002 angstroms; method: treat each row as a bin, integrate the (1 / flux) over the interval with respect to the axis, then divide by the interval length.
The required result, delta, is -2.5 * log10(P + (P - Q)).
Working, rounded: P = 0.237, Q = 0.2345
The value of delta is 1.55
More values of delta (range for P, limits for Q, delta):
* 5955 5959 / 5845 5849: 1.51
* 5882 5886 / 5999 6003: 1.43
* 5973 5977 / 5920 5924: 1.62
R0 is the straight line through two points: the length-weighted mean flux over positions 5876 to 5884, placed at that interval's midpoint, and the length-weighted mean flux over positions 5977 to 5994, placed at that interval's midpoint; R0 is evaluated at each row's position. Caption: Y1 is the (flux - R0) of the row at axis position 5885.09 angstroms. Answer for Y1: -0.04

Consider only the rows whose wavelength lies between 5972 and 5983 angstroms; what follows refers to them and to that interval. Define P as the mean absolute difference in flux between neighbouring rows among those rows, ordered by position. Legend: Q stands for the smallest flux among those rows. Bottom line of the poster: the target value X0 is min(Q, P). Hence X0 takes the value 0.28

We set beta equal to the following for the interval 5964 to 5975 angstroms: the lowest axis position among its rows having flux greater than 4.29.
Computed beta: 5965.58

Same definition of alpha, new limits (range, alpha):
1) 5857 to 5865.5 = 5858.05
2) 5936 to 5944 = 5942.28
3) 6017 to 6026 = 6018.01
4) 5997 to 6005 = 6000.02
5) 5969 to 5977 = 5973.83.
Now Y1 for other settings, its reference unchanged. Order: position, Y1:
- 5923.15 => 0.21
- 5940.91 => 0.08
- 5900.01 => -0.06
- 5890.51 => -0.53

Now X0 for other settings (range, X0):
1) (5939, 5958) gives 0.14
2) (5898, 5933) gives 0.20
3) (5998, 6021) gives 0.14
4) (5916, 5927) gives 0.16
